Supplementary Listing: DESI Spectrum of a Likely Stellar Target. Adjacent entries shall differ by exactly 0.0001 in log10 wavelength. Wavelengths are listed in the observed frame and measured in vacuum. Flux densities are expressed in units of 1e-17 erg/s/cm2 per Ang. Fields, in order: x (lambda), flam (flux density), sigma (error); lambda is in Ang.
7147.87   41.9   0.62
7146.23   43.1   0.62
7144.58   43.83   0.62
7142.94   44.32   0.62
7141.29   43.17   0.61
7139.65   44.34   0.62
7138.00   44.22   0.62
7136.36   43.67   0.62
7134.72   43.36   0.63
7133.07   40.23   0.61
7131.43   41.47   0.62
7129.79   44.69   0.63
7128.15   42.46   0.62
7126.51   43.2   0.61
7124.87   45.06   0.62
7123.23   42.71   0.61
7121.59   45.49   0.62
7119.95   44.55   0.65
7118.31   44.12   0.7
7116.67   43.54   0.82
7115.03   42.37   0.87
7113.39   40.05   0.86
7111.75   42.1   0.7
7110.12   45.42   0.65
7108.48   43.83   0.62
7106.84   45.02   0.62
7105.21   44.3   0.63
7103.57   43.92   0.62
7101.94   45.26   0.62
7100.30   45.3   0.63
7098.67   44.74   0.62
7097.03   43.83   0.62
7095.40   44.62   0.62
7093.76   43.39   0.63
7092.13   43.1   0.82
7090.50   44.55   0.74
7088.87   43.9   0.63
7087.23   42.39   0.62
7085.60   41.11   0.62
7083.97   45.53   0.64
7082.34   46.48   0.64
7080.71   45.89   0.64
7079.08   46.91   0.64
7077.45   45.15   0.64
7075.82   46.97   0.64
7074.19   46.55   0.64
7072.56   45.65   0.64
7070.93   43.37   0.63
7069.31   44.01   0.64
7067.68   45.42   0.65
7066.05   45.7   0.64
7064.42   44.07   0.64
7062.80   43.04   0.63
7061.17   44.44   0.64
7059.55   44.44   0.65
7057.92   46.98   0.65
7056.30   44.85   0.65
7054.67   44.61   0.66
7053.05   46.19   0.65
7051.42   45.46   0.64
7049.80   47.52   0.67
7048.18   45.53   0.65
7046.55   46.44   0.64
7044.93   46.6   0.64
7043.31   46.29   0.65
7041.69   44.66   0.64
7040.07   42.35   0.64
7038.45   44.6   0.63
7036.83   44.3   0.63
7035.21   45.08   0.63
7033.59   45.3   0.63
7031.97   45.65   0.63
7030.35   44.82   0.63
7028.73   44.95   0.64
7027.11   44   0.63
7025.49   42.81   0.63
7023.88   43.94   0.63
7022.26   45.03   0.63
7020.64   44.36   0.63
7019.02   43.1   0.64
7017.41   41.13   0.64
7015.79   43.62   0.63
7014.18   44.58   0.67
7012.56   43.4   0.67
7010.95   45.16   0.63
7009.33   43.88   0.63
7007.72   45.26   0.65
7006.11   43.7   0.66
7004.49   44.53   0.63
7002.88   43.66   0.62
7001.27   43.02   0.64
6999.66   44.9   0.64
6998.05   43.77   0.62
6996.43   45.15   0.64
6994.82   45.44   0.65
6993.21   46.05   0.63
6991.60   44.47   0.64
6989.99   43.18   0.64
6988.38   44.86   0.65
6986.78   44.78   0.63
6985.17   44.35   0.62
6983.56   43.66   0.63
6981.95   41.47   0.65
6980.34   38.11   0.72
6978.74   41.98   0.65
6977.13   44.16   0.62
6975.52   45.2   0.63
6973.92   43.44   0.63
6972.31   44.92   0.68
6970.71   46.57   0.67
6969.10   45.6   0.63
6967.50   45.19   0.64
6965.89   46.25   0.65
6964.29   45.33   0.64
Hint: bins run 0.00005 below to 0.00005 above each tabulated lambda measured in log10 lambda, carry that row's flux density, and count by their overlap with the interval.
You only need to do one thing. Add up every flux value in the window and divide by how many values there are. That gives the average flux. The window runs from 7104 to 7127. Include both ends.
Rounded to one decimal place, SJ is 43.7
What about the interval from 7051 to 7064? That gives 45.0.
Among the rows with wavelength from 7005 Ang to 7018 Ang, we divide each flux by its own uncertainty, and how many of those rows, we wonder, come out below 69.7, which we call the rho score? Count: 7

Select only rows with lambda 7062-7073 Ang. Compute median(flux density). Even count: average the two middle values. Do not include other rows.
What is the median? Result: 44.1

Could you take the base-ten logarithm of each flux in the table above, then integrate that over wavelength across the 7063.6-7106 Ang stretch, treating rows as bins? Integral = 70.0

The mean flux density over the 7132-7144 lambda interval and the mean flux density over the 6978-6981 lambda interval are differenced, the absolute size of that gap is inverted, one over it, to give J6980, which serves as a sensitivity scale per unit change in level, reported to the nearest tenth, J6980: 0.3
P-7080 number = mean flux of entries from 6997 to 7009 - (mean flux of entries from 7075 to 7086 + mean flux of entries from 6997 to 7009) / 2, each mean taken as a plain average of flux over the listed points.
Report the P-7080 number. -0.7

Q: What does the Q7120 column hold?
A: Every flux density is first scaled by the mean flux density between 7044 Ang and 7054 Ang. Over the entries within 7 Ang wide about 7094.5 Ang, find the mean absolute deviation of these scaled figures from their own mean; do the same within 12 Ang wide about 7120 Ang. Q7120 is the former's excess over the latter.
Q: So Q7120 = -0.010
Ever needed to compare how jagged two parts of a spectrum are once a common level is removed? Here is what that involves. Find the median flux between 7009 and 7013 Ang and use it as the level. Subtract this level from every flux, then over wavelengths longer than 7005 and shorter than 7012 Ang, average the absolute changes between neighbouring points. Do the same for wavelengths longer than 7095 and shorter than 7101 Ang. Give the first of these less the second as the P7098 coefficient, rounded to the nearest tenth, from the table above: 0.7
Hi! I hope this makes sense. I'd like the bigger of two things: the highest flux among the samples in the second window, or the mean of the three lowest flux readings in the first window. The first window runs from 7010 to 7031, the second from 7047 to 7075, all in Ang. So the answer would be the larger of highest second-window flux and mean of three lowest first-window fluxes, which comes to 47.5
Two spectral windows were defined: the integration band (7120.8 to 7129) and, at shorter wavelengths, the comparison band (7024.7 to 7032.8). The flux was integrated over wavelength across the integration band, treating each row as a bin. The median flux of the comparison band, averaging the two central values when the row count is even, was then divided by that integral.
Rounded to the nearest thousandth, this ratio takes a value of 0.125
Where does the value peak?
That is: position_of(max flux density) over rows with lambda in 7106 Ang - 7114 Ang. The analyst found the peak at 7110.12 Ang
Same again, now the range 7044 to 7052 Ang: 7049.80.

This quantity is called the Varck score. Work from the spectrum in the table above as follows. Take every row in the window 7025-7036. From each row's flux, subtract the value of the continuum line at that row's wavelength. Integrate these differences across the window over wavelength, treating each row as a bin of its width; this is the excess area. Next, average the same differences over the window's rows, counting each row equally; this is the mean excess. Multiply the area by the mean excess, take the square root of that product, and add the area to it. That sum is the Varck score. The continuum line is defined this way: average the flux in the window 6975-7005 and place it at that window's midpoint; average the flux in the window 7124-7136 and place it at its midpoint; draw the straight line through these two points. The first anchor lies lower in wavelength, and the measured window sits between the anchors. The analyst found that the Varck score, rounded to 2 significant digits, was 16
